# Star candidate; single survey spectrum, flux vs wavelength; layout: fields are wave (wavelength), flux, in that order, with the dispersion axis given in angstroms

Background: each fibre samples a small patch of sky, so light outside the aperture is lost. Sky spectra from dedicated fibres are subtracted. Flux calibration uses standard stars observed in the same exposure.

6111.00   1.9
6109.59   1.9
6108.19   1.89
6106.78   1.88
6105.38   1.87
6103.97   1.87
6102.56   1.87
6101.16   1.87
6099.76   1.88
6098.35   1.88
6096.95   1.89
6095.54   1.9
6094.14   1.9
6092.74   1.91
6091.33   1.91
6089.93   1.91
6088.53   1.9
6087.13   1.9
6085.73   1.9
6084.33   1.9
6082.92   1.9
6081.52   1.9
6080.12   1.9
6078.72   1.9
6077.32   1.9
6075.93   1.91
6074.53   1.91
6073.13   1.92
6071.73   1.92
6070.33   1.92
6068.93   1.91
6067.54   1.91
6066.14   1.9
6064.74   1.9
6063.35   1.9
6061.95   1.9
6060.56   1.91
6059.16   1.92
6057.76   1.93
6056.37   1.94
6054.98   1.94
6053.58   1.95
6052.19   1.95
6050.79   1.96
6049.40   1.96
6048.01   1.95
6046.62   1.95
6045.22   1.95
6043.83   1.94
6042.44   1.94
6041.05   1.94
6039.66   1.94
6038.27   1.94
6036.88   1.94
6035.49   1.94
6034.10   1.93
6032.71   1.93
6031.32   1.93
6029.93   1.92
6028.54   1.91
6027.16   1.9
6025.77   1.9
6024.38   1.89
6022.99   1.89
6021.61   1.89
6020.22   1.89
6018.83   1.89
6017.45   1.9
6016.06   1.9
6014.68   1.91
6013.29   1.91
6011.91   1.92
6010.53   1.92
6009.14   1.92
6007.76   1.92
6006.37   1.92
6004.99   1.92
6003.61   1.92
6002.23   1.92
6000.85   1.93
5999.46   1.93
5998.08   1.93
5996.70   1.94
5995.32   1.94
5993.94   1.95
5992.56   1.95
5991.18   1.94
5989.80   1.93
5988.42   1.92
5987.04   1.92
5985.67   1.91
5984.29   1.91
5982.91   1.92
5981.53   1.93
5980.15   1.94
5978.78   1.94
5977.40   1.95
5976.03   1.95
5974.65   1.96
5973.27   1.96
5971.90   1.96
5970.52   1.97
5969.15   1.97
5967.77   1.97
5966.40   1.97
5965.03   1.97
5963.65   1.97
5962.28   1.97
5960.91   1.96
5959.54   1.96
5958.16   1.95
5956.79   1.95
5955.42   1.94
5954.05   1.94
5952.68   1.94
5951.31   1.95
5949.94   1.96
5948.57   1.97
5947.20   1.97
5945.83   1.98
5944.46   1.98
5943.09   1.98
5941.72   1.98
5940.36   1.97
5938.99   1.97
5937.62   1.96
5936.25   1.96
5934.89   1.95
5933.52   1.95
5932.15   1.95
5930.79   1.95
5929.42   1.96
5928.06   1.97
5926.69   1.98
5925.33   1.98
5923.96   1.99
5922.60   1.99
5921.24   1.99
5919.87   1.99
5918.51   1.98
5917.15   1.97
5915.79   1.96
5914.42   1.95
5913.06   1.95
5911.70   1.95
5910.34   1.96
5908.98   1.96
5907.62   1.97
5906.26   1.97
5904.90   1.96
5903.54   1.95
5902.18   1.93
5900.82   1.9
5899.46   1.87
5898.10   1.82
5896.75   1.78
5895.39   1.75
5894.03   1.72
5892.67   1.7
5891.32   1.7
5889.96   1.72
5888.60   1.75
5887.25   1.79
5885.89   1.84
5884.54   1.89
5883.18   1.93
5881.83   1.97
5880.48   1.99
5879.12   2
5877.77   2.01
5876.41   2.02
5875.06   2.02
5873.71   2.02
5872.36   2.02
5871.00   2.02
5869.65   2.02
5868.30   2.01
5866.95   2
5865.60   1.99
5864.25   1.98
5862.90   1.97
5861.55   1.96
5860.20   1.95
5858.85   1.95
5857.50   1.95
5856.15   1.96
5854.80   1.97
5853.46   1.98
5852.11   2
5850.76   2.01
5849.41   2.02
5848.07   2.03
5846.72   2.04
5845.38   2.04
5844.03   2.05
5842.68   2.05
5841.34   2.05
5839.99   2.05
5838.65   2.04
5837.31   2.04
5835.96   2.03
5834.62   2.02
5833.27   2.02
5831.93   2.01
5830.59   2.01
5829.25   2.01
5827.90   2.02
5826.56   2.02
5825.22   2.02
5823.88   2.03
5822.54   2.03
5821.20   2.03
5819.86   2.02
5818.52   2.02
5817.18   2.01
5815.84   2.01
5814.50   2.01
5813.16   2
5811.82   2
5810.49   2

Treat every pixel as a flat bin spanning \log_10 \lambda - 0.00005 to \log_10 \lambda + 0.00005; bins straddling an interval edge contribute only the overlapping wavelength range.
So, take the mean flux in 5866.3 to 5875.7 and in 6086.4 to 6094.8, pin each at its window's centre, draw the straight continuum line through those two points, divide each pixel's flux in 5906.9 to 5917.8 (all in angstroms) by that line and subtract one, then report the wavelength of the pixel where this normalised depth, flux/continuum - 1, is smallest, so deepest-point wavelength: 5911.70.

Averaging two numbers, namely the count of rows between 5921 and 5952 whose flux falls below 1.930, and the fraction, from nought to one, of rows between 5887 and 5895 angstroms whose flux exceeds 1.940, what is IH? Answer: 0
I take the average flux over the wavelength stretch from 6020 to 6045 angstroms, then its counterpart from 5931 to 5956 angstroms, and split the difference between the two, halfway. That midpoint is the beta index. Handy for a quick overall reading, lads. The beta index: 1.94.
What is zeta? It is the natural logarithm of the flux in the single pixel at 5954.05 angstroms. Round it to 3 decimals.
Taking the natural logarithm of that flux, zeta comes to 0.663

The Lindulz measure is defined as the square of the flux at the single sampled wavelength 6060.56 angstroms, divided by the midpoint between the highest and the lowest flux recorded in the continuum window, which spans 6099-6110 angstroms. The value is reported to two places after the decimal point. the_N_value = 1.94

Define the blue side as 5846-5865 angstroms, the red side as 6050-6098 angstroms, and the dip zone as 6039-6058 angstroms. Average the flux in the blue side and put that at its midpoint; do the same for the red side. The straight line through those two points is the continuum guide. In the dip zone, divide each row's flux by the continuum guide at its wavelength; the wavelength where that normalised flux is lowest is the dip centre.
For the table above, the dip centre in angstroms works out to 6057.76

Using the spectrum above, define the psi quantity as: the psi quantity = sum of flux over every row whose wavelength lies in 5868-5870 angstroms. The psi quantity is 4.03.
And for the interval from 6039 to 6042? 3.88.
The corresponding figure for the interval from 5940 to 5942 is 3.95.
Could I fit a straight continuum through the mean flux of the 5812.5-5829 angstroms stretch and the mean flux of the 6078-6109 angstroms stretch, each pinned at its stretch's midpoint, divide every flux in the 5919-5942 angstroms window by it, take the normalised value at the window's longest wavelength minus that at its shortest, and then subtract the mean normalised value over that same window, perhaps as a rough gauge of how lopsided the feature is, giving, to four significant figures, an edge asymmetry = -1.001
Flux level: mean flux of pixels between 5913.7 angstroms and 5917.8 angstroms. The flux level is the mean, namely 1.96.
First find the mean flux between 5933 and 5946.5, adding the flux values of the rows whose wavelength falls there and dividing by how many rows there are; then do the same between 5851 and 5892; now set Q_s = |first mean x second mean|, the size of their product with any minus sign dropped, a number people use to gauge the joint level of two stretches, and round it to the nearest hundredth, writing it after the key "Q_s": 3.83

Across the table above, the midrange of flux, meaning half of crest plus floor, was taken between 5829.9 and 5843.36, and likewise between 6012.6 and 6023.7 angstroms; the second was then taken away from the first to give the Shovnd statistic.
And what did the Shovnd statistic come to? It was 0.13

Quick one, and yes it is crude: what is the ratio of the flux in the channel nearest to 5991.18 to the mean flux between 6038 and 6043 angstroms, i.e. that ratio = 1.00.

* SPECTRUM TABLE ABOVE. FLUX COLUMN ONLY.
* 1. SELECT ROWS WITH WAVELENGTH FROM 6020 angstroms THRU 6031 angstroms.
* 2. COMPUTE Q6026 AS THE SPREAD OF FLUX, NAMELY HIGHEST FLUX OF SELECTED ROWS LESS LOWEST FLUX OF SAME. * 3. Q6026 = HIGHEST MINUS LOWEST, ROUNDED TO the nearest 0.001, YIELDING 0.030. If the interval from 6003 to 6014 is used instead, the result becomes 0.010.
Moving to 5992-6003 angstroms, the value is 0.030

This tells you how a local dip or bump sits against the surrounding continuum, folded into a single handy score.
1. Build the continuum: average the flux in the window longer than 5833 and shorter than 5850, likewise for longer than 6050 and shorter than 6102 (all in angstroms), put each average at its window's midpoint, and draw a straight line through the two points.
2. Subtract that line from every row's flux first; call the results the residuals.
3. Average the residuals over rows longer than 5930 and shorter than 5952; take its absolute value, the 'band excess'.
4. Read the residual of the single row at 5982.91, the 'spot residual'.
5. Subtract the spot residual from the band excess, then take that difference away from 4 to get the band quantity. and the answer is 3.94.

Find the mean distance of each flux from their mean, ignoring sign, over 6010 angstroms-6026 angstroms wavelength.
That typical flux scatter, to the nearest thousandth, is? 0.009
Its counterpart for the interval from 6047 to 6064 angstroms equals 0.018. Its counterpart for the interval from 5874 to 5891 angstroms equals 0.094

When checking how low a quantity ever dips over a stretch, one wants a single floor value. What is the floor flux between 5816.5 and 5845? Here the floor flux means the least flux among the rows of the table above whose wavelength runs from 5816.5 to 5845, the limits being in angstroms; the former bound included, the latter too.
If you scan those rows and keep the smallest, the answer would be 2.01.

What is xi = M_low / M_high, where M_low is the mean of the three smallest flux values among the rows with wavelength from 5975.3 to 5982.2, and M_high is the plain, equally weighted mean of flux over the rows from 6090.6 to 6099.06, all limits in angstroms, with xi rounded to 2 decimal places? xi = 1.02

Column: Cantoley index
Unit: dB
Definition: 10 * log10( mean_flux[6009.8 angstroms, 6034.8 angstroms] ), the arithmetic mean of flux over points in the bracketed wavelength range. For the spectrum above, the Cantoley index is 2.80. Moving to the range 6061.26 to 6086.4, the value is 2.80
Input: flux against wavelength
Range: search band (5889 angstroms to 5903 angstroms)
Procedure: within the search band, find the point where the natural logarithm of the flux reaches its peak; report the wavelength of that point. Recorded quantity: 5902.18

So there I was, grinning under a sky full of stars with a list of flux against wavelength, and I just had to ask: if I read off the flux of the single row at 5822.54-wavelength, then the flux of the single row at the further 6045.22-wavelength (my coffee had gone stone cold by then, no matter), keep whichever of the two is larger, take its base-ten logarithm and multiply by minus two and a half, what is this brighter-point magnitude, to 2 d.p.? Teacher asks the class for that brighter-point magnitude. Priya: -0.77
